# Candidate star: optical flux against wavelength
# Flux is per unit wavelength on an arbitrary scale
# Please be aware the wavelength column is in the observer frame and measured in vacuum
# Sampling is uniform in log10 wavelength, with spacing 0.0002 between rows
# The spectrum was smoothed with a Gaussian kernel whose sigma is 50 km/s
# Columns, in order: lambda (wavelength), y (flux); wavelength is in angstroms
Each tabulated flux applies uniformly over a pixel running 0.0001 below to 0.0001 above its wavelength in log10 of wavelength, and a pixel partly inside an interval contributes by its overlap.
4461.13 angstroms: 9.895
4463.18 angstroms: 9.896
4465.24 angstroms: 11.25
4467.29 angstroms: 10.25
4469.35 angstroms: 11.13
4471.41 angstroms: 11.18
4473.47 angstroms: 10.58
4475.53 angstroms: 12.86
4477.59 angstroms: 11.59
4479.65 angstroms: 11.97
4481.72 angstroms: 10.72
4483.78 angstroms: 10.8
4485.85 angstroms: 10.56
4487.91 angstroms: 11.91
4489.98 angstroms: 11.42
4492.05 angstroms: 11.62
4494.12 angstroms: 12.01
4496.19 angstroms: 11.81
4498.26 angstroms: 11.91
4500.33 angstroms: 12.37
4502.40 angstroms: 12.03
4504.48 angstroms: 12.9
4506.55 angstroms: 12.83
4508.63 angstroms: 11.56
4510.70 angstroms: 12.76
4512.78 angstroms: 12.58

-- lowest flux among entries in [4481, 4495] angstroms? 10.56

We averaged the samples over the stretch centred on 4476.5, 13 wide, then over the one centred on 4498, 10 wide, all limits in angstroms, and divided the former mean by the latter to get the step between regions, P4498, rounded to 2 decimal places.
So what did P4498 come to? 0.95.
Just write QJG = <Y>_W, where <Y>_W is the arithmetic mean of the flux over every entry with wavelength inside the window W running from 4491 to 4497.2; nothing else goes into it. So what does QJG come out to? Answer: 11.8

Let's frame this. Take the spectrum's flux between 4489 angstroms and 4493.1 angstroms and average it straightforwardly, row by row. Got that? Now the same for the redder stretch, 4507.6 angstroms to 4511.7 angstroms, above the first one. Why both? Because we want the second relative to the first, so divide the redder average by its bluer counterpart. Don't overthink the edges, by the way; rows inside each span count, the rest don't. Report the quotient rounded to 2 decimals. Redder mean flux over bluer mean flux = 1.06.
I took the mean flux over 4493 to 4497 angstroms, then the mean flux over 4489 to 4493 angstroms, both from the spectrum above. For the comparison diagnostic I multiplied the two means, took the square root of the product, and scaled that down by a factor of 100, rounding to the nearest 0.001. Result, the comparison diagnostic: 0.117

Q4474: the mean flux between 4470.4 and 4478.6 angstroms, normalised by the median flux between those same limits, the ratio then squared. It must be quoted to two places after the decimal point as 1.03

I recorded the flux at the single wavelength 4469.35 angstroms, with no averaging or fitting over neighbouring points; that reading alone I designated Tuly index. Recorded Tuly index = 11.13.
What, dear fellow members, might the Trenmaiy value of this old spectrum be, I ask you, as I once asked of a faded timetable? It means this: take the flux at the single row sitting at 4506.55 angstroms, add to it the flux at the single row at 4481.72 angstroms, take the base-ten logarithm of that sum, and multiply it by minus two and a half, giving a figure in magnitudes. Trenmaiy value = -3.43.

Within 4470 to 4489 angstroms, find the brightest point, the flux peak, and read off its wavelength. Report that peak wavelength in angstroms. 4475.53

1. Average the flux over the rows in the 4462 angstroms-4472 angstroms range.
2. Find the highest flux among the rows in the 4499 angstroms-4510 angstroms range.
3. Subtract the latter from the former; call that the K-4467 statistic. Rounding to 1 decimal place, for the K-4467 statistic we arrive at -2.2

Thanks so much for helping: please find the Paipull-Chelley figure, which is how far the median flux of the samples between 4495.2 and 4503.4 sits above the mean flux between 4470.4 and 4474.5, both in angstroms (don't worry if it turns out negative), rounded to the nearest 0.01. 1.09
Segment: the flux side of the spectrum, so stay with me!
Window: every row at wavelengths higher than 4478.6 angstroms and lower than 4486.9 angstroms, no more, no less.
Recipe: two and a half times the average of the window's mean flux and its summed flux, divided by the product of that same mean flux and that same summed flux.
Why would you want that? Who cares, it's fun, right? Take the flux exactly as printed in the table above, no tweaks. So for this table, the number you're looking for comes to 0.142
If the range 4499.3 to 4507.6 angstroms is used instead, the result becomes 0.125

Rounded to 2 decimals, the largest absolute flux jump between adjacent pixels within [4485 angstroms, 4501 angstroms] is 1.35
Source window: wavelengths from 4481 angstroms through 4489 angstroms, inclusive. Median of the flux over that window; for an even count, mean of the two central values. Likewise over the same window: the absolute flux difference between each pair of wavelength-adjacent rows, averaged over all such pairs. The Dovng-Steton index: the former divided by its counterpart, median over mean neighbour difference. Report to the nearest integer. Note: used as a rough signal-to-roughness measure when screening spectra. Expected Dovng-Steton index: 19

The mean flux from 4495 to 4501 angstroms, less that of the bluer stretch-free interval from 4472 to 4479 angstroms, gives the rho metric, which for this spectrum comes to 0.35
